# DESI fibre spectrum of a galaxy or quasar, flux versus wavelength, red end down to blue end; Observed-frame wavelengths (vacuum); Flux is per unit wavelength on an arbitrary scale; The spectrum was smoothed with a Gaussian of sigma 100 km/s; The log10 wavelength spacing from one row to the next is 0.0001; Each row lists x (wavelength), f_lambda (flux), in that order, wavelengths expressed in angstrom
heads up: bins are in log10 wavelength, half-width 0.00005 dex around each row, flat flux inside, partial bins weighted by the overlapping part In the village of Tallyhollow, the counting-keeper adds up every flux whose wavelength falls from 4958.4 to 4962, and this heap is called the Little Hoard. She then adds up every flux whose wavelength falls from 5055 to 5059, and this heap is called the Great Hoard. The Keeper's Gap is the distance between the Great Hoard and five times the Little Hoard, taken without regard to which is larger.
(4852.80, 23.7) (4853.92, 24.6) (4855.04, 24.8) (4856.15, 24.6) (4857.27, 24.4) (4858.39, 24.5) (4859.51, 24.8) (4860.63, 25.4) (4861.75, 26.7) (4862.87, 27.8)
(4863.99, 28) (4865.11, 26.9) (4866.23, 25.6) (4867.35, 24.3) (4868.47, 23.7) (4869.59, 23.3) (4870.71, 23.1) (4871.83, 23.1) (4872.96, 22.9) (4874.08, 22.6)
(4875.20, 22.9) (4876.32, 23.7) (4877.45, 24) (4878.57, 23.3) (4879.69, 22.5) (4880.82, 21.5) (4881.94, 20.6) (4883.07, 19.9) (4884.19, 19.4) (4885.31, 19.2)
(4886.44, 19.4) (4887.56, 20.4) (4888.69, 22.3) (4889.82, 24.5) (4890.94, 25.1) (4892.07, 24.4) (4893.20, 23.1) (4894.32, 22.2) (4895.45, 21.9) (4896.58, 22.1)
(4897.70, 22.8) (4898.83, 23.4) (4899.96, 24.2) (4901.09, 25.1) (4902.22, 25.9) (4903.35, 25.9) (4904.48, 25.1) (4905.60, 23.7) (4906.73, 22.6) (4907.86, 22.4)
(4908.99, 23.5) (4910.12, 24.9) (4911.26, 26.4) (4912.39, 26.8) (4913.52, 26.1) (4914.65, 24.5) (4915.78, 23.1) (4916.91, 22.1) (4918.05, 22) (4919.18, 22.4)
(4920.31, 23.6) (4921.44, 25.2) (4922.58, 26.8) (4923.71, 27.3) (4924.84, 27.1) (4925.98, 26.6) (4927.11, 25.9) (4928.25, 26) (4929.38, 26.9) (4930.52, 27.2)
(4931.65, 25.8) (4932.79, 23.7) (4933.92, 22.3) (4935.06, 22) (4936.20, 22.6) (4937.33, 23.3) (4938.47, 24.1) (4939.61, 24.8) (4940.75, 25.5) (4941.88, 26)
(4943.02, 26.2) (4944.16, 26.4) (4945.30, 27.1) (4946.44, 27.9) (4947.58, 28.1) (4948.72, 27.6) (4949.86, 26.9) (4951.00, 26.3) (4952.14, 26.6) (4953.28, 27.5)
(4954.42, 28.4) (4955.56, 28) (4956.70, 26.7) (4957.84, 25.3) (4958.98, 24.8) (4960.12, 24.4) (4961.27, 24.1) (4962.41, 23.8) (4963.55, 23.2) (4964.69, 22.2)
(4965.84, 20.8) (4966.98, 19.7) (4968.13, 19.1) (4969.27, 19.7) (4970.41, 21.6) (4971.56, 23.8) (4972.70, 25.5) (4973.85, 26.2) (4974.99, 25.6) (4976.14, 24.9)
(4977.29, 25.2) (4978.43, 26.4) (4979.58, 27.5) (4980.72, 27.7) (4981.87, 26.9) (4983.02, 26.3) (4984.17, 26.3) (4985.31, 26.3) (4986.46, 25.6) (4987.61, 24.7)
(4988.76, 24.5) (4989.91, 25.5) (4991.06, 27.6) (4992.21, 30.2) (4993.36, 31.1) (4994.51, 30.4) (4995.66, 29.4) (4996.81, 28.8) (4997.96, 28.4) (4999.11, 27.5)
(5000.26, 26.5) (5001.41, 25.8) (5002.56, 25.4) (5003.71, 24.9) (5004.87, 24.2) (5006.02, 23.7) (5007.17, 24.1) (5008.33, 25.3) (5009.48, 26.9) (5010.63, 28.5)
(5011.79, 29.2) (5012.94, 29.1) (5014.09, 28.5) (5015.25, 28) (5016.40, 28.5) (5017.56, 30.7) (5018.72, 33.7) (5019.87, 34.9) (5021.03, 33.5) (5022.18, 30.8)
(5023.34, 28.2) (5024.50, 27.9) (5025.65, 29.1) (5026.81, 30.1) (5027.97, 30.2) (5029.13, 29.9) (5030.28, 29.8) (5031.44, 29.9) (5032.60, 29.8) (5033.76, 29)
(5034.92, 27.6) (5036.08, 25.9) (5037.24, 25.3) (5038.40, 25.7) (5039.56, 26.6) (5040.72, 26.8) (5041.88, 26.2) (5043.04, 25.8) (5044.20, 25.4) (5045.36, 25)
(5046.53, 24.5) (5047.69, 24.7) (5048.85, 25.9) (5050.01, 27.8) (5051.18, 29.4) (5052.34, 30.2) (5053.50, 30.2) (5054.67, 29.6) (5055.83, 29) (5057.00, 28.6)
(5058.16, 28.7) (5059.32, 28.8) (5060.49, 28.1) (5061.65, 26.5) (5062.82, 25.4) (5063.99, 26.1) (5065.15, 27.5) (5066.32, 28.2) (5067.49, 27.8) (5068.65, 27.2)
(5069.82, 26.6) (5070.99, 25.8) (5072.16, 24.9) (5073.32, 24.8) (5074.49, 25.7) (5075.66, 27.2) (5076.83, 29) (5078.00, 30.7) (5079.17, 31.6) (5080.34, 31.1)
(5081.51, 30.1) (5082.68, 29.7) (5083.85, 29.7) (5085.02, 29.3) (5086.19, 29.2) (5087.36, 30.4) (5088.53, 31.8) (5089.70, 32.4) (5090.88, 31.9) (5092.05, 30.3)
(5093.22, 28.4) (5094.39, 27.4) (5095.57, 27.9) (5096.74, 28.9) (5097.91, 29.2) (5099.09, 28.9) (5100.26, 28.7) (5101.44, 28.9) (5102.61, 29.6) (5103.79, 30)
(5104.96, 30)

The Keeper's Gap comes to 280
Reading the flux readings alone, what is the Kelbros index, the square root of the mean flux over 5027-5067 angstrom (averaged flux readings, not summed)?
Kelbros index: 5.3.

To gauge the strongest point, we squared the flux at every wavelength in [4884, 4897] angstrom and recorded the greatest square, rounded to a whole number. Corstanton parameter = 630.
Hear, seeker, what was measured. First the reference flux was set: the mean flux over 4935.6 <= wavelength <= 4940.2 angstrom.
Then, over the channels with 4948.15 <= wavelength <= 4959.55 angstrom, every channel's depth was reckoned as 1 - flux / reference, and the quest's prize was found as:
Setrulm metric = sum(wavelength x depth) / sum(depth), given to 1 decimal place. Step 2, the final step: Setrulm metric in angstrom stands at 4953.3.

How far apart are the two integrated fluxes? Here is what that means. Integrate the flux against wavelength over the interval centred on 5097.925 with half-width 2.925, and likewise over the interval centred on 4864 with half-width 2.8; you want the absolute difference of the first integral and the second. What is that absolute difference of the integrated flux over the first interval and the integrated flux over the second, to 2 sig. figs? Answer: 17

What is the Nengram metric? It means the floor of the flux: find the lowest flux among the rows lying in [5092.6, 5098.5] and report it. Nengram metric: 27.4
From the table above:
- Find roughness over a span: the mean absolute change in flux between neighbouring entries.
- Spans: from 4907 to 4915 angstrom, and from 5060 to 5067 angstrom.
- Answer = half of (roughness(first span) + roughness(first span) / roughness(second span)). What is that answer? 1.1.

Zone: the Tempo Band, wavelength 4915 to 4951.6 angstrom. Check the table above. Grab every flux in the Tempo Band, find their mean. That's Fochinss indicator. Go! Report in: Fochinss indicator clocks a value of 25.3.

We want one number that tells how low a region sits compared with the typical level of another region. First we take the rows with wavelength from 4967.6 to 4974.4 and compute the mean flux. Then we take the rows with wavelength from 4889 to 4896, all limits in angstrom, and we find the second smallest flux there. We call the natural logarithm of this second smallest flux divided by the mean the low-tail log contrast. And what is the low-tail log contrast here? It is -0.02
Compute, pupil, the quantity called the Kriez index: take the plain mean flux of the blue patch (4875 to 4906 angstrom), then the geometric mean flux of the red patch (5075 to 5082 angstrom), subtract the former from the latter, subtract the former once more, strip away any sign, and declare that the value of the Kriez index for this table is 16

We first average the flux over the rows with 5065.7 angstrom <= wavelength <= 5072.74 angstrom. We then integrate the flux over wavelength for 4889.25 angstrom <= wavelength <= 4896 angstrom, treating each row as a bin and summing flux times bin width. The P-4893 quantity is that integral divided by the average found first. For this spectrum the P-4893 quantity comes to 5.9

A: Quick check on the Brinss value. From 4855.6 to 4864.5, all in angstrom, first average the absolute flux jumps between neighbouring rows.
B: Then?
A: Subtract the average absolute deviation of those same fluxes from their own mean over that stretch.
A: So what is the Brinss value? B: -0.75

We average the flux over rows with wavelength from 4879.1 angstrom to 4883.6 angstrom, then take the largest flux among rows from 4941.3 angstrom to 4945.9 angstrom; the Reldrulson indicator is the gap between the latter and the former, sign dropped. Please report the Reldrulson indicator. 6.0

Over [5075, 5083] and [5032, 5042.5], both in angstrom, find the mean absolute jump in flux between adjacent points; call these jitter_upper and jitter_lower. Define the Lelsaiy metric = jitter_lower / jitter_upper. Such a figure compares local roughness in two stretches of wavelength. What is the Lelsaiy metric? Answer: 0.79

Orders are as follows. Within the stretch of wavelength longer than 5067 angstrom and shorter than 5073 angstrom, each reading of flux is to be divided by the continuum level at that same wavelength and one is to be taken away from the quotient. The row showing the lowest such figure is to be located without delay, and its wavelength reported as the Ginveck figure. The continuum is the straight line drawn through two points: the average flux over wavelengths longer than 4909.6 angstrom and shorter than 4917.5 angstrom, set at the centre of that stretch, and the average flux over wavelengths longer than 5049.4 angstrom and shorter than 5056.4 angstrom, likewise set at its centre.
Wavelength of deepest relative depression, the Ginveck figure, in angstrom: 5072.16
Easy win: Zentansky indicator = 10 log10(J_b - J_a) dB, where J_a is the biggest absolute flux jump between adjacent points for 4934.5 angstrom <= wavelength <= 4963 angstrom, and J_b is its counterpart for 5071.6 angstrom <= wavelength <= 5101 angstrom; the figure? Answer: -3.0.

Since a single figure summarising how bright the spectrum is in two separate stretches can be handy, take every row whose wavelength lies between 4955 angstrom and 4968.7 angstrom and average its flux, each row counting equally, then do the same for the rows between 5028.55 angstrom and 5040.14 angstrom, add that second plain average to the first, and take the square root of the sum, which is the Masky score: 7.2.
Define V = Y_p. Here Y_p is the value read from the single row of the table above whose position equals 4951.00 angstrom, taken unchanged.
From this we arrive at 26.3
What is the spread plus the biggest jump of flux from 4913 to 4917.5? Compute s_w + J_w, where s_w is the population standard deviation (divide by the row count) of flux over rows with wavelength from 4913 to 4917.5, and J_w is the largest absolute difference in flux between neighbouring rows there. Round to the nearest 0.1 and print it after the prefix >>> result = 3.1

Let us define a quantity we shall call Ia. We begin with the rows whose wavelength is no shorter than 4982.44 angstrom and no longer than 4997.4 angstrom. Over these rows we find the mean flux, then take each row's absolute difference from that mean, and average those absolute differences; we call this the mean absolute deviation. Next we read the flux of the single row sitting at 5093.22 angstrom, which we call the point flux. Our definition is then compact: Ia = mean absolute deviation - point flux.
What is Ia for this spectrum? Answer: -26.4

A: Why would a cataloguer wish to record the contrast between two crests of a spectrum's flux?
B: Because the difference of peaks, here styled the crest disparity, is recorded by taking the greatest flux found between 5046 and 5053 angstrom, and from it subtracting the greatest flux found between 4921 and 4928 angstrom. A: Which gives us 2.9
